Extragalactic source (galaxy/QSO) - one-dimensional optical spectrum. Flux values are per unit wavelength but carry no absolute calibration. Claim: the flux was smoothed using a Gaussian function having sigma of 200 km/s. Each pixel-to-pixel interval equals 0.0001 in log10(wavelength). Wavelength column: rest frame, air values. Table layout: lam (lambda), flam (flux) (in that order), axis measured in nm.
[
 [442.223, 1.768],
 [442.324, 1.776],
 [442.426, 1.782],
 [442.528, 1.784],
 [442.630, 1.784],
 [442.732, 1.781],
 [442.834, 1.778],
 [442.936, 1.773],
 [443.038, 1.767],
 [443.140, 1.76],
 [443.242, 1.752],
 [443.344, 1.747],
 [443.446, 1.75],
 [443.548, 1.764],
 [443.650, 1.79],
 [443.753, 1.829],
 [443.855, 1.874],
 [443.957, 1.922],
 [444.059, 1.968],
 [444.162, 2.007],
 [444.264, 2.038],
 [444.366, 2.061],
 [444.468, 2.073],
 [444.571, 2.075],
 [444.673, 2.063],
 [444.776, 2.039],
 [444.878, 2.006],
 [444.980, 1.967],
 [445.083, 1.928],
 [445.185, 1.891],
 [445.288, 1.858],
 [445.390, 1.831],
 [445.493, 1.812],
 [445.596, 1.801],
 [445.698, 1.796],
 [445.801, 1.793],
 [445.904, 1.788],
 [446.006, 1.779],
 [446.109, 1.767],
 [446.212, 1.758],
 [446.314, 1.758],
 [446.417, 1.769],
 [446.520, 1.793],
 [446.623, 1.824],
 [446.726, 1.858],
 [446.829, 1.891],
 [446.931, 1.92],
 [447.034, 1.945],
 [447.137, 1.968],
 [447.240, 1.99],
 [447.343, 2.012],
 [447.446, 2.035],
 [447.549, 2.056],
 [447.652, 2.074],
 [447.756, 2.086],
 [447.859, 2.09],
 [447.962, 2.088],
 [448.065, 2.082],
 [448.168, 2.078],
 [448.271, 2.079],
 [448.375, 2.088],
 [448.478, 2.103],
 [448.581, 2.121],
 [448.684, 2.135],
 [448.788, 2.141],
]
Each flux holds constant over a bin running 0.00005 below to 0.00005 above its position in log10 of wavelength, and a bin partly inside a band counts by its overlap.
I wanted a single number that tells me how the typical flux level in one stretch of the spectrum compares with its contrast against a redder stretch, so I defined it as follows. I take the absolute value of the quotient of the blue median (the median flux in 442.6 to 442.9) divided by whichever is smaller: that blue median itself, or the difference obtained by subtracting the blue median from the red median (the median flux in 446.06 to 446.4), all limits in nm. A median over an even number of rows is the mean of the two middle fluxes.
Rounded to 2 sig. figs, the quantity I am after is 77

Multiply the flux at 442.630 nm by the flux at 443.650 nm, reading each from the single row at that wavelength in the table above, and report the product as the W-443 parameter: 3.19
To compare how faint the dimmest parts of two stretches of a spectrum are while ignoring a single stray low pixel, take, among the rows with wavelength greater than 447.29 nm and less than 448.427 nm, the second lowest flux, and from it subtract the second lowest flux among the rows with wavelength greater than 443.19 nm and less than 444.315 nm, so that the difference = 0.285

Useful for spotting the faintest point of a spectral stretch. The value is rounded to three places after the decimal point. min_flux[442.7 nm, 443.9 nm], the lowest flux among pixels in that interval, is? 1.747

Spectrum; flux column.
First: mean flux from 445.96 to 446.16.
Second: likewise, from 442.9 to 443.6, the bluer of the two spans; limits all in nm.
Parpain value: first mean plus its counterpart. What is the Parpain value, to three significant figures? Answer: 3.53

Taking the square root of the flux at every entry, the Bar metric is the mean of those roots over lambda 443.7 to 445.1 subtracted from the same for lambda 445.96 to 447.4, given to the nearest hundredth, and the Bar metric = -0.05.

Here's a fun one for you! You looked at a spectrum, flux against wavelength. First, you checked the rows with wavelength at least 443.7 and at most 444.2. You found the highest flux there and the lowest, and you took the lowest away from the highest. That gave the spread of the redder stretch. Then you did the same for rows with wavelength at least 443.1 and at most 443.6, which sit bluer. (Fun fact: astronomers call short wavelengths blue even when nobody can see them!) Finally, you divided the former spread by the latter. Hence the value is 10.5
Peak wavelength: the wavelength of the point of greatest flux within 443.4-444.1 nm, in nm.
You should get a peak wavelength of 444.059 nm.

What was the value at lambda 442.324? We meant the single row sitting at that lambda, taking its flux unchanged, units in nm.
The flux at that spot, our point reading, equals 1.776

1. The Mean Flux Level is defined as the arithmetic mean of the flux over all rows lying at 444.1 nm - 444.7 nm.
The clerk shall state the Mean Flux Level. 2.05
